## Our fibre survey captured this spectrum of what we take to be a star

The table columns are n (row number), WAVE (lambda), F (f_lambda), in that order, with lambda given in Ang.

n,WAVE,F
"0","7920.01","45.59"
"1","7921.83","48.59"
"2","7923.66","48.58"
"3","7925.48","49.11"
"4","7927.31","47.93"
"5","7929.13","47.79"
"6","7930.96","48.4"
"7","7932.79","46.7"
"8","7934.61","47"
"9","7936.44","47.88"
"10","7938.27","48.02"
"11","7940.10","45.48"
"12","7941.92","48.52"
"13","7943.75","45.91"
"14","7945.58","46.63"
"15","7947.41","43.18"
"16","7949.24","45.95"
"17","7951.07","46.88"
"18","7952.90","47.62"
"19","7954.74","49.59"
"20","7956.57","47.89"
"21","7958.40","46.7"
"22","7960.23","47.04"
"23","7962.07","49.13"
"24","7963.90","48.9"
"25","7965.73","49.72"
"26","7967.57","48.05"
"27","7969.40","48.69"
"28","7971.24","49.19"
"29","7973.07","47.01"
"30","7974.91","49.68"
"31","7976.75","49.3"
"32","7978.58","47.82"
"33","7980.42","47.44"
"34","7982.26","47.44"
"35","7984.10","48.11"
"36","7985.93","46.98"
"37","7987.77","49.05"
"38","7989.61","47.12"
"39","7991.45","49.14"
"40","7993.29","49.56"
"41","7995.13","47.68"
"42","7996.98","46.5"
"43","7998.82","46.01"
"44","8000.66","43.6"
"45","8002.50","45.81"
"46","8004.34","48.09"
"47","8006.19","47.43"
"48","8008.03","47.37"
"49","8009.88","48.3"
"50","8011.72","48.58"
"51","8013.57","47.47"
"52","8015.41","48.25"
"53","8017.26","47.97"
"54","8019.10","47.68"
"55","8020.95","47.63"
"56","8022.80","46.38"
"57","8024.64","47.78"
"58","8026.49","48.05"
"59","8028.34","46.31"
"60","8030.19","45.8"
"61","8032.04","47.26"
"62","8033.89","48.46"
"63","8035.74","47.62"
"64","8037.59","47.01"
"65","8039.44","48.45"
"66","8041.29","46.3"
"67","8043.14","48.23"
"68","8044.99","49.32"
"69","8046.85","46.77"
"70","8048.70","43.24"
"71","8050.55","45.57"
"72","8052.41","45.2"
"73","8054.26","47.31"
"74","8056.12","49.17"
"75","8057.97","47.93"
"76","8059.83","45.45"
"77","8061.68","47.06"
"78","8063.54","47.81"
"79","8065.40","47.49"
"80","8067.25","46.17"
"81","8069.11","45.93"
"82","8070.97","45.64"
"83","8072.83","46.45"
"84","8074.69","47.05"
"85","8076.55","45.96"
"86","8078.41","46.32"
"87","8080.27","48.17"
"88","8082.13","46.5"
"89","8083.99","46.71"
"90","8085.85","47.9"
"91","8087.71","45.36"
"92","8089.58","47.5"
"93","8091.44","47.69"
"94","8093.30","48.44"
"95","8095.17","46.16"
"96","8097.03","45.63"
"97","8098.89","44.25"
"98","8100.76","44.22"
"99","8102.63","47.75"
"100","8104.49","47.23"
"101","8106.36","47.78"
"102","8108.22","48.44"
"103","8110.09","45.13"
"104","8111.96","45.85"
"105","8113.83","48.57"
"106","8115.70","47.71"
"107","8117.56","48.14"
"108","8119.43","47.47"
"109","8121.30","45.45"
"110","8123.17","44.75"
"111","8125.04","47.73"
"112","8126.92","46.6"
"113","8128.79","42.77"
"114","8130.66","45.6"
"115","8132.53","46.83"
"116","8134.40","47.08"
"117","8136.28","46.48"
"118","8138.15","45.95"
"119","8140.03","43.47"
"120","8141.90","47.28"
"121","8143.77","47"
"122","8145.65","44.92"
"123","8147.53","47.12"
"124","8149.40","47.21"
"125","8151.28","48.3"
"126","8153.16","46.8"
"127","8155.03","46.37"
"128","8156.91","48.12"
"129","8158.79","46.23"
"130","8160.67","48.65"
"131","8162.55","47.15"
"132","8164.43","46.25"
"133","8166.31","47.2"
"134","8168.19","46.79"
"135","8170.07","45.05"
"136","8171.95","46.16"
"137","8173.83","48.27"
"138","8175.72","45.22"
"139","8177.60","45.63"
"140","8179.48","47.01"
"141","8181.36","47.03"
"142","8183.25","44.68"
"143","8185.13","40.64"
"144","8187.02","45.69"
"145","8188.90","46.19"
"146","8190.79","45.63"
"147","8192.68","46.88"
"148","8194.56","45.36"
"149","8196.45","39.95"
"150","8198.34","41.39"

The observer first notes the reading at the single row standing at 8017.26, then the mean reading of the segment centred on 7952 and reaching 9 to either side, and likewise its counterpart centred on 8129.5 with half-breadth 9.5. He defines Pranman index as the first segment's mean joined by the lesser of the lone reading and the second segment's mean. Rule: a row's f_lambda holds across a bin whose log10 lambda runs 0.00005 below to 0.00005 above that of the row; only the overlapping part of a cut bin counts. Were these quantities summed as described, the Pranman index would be 92.7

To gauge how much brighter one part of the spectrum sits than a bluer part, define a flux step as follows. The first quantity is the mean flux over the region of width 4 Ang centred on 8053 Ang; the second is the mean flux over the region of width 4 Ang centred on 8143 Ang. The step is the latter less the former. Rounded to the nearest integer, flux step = 1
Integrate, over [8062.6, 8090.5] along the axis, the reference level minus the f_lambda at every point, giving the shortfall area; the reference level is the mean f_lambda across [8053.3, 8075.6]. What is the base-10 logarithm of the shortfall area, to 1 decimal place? 0.8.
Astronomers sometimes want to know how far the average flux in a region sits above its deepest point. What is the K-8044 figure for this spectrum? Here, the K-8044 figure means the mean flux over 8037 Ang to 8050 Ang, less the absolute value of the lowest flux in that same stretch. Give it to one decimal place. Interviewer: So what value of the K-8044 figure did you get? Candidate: 3.8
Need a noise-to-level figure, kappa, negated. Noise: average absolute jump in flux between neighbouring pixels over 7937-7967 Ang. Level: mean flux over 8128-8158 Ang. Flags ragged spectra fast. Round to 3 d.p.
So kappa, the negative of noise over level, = -0.036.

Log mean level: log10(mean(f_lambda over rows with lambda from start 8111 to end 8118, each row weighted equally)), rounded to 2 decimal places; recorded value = 1.68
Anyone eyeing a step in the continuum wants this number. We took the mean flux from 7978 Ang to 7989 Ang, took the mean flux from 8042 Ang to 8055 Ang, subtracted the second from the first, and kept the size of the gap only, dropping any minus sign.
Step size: 1.3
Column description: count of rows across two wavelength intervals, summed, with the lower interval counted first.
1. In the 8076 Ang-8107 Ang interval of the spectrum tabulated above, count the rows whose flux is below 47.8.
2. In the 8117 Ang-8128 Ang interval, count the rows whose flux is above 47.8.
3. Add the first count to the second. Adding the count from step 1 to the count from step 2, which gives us 15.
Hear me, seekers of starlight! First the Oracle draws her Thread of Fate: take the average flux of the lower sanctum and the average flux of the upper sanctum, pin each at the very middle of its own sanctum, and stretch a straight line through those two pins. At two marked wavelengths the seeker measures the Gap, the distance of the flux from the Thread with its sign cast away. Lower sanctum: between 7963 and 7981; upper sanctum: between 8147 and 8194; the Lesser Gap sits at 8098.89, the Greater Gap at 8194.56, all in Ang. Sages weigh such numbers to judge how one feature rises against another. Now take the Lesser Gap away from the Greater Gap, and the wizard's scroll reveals -2.2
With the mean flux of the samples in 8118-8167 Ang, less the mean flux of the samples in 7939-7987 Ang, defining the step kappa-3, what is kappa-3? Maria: -1.16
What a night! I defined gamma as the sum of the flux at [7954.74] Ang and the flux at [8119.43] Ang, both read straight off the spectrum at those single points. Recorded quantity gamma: 97.1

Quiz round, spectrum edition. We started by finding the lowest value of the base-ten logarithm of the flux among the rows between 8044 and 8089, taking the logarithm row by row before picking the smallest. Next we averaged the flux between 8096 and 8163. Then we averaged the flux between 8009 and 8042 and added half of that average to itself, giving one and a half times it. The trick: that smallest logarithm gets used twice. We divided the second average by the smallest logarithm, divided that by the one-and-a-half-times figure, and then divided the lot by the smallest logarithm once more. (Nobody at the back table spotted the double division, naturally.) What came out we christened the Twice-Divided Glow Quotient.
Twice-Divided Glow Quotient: 0.244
